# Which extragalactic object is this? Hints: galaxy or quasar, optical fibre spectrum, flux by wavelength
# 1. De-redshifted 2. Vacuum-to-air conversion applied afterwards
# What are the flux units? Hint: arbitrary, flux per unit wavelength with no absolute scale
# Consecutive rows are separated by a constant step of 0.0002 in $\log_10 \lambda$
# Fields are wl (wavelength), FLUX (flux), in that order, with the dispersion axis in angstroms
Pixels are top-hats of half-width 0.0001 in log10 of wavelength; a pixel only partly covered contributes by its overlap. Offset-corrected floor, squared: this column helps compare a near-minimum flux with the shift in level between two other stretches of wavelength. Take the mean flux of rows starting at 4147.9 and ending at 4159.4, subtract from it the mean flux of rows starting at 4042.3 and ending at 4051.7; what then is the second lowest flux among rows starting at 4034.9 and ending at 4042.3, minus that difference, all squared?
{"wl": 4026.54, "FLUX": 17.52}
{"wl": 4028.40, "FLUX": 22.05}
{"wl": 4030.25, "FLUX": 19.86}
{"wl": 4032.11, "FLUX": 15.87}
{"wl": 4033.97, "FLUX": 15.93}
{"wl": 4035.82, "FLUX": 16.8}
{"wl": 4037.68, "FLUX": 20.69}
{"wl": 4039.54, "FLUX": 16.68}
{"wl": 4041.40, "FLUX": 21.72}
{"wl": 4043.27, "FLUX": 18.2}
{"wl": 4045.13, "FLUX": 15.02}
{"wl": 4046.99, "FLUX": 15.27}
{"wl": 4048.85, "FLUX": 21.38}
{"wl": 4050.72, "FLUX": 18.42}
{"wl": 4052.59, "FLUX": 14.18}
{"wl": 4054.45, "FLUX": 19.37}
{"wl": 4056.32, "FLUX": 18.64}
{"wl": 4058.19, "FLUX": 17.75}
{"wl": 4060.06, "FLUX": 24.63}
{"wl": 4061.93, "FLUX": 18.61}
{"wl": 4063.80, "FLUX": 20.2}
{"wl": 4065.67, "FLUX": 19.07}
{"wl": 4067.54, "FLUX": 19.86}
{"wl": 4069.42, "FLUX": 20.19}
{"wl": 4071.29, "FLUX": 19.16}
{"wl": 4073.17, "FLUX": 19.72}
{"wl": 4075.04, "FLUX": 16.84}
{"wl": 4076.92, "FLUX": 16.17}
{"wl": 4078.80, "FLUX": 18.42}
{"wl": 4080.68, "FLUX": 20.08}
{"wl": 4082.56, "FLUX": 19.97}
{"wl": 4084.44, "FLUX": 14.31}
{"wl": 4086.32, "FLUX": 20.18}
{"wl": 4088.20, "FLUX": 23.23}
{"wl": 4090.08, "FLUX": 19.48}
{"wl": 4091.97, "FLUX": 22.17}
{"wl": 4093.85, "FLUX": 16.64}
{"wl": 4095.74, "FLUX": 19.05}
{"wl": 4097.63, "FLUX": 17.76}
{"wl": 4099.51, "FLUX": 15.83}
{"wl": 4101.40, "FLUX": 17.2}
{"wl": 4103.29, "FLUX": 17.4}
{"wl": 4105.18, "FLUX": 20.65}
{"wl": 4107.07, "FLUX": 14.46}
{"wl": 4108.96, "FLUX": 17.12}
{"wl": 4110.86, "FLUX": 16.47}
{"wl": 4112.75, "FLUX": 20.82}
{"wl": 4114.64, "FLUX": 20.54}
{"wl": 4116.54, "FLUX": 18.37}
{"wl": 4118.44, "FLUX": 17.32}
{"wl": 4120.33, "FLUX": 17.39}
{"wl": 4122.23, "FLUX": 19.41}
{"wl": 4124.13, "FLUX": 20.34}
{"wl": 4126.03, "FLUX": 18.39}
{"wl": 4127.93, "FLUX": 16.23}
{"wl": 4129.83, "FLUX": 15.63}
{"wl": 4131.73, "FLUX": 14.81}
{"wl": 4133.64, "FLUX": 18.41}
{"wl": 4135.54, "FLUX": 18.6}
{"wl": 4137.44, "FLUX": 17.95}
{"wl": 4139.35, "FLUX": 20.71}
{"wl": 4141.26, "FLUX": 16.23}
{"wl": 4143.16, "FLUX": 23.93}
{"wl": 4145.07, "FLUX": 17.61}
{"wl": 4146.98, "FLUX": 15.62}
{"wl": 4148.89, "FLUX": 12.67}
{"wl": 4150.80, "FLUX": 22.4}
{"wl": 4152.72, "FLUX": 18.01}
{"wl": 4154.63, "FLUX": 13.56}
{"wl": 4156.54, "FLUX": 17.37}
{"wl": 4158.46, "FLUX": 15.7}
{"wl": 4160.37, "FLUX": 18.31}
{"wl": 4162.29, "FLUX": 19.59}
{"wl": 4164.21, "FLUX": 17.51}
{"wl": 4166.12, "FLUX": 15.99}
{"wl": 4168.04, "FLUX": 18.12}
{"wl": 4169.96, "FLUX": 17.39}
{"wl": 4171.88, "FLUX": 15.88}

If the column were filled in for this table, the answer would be 318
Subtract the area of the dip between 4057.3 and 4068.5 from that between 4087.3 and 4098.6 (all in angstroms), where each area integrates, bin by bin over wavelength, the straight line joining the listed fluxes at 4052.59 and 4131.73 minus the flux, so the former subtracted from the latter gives 6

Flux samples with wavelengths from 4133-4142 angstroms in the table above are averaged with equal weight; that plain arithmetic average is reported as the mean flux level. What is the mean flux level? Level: 18.4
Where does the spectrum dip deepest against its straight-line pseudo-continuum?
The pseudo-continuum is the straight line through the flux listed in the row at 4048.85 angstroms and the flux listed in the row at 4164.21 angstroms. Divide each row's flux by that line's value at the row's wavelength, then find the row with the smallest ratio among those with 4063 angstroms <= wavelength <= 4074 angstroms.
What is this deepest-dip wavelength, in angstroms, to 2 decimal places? 4065.67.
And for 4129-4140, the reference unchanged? 4131.73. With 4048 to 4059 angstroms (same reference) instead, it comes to 4052.59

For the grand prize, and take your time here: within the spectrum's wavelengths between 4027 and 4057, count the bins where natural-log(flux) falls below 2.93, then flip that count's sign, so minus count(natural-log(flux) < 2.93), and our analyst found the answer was -10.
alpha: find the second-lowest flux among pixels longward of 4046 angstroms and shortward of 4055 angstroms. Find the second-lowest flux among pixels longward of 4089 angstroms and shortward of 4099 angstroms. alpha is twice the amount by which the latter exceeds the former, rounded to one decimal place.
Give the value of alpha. 5.0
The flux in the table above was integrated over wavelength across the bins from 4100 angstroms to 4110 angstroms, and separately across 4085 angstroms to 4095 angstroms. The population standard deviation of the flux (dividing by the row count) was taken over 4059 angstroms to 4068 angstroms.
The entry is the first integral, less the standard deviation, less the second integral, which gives -30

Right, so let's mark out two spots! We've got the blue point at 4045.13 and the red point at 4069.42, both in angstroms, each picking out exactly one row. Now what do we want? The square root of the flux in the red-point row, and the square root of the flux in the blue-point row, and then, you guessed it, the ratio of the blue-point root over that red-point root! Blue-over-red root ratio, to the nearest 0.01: 0.86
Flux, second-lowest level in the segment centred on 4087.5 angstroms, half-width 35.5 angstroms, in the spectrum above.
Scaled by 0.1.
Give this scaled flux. 1.43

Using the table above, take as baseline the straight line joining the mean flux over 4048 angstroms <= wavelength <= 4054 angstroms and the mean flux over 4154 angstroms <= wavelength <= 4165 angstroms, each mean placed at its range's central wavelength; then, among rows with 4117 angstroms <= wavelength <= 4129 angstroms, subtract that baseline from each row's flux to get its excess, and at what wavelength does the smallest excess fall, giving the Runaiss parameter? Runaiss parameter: 4127.93 angstroms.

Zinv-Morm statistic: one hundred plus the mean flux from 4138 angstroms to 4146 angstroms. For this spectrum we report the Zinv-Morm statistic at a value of 120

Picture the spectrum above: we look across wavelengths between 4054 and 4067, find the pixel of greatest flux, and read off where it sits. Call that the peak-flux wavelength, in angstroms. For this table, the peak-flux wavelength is 4060.06 angstroms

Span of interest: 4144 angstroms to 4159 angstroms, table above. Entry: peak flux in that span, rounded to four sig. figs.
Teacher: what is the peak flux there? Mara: 22.40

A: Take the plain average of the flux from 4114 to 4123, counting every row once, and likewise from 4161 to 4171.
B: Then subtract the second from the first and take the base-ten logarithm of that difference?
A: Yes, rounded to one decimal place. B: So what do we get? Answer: -0.1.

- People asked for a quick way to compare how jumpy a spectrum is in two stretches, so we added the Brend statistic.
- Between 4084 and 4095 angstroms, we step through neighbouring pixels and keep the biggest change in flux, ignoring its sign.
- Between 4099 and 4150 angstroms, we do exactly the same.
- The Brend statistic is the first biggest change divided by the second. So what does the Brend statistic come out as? 0.76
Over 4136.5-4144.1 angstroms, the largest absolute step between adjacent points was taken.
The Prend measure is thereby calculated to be 7.7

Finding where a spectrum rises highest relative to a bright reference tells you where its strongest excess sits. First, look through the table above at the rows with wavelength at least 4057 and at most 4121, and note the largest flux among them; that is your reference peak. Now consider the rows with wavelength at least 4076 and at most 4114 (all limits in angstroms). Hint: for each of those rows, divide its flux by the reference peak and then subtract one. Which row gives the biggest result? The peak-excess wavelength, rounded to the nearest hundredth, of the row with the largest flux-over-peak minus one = 4088.20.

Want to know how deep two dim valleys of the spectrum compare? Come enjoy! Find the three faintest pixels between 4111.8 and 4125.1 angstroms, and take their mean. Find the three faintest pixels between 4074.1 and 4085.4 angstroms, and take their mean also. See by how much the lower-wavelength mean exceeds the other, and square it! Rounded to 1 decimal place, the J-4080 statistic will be 3.7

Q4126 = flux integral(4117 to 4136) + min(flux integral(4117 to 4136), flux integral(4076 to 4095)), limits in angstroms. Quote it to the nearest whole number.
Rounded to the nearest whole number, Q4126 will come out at 671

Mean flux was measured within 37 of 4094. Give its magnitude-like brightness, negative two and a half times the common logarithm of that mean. -3.18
